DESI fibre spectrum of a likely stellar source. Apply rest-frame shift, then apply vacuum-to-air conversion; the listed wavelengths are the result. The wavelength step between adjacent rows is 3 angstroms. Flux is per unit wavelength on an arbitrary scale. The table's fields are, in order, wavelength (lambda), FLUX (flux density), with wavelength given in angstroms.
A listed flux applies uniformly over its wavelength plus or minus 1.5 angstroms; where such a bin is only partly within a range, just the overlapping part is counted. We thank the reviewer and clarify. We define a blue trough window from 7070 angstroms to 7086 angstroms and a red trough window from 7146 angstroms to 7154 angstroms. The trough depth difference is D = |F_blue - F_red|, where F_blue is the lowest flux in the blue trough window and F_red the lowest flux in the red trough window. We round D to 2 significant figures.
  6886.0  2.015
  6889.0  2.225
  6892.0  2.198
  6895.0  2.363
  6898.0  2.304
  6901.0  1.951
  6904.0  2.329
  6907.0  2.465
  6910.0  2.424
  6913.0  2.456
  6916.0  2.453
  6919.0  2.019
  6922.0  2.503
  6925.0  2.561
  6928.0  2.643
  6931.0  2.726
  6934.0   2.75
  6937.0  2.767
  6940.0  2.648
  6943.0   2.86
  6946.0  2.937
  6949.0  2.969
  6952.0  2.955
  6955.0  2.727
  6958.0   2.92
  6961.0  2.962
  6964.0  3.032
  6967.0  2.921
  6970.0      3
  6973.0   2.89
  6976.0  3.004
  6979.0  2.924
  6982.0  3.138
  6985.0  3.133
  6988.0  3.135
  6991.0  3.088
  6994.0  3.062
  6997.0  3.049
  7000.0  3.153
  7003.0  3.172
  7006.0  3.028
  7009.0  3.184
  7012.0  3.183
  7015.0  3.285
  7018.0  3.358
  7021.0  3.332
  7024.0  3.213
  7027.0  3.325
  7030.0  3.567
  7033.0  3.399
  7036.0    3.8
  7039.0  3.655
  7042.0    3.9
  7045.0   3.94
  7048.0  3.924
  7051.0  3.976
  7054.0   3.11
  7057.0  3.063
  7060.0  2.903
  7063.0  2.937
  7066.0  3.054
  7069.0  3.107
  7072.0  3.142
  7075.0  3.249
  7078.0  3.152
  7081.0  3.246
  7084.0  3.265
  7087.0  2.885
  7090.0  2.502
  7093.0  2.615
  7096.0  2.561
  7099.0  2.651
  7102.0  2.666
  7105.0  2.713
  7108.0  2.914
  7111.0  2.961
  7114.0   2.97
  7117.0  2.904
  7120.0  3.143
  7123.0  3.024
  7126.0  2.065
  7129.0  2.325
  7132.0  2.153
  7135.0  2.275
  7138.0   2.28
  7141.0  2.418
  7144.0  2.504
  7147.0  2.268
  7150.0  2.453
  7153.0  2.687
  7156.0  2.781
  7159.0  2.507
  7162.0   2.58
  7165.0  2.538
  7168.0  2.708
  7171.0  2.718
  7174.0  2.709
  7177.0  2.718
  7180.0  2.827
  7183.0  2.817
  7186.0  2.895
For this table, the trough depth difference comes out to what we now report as 0.87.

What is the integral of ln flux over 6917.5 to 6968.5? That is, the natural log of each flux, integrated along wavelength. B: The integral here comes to 52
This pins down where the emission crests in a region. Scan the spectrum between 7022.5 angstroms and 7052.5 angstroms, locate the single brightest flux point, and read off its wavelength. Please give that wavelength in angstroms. 7051.0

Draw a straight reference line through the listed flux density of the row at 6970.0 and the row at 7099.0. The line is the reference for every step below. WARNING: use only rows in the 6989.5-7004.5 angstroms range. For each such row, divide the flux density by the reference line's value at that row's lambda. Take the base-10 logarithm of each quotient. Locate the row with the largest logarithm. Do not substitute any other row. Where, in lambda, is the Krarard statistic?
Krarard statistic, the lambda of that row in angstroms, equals 7003.0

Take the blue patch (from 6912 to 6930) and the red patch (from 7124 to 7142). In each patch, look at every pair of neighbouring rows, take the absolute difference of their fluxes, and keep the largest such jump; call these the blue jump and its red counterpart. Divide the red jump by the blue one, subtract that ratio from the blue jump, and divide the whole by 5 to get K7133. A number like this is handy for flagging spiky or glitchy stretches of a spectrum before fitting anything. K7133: -0.01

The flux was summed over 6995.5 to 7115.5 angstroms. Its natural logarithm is 4.8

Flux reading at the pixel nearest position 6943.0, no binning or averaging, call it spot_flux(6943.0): 2.86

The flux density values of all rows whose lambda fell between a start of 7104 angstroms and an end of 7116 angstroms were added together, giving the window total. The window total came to 11.6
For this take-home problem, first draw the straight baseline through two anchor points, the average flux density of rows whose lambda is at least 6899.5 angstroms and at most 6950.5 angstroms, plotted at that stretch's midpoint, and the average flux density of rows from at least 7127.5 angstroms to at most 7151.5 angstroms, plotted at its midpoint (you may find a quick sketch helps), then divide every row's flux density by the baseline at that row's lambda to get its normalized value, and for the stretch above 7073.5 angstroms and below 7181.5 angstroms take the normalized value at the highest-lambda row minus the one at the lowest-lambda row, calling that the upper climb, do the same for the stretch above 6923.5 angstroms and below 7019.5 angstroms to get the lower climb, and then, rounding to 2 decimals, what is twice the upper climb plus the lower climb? 0.12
